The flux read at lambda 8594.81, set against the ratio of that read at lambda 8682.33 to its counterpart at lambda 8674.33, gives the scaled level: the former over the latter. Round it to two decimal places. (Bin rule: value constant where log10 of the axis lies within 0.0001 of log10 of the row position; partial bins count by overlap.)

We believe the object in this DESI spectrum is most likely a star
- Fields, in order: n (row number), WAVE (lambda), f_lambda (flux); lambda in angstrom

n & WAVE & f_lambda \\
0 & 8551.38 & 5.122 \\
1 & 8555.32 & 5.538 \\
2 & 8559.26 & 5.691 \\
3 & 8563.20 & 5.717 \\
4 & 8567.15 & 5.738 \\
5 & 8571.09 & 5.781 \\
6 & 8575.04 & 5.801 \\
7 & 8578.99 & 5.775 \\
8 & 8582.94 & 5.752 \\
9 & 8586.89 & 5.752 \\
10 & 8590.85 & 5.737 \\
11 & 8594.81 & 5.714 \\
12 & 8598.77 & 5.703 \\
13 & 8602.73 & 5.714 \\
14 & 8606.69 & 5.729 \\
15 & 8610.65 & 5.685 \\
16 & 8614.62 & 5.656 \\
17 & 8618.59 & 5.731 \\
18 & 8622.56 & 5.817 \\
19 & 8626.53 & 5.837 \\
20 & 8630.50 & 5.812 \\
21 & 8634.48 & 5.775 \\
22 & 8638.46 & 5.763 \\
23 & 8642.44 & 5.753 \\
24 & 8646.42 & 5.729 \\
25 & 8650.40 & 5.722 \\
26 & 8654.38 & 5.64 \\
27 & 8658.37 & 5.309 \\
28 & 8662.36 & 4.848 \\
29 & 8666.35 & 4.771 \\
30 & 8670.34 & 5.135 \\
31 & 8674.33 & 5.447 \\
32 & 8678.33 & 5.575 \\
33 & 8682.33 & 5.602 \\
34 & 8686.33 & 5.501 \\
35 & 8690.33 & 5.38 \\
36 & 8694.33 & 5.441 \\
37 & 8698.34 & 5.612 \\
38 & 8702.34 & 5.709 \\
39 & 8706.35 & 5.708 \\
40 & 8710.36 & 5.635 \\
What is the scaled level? 5.56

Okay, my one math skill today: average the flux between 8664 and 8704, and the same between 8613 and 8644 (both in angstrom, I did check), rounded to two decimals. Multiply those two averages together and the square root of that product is 5.59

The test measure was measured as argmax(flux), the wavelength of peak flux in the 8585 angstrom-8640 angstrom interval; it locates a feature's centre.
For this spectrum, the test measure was 8626.53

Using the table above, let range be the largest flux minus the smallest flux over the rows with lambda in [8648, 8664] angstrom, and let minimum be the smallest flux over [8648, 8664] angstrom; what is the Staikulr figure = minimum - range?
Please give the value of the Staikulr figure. 4.0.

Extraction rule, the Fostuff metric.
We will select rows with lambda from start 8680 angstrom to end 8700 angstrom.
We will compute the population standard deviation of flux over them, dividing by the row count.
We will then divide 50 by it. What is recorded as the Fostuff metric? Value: 555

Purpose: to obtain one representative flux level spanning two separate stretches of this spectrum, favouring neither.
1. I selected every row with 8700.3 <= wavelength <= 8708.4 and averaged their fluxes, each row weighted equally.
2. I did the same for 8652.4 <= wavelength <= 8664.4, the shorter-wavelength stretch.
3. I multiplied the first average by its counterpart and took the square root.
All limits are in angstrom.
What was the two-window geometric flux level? 5.48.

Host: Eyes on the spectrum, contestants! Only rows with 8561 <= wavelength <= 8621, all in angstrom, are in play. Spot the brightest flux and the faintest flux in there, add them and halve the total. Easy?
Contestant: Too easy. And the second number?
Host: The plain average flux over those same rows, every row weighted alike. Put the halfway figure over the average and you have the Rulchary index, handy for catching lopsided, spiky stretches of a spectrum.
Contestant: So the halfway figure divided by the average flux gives 0.999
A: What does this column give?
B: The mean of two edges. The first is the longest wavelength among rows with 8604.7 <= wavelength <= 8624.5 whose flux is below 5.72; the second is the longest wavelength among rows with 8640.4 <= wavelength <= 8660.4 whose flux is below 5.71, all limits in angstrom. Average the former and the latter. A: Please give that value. 8636.5 angstrom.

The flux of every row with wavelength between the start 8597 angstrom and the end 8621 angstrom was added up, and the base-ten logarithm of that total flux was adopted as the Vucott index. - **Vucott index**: 1.53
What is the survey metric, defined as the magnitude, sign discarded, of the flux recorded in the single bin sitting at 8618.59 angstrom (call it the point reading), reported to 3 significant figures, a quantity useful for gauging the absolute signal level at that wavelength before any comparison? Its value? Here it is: 5.73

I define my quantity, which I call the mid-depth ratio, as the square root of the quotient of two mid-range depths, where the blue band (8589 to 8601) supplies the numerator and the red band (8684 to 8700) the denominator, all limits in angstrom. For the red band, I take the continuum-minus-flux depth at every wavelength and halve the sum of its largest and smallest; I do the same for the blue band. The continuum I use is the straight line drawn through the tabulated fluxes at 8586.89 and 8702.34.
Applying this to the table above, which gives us 0.37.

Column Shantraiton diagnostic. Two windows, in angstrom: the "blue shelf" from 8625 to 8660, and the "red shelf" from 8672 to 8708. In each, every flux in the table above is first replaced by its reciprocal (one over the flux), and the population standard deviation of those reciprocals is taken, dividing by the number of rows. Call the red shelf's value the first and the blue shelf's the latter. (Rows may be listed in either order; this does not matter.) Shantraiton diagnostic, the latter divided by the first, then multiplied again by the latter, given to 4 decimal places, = 0.0065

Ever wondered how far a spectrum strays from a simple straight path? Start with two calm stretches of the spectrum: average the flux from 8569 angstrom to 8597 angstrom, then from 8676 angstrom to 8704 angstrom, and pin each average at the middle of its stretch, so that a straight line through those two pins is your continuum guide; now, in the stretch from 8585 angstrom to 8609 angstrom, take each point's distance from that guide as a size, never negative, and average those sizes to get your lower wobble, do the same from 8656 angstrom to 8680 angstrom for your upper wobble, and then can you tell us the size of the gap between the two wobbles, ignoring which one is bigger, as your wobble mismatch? 0.40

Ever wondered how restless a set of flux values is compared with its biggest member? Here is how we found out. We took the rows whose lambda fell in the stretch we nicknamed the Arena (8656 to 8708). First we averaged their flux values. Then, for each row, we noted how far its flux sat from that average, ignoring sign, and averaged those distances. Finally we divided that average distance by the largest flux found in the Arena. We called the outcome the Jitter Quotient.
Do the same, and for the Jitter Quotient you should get 0.0403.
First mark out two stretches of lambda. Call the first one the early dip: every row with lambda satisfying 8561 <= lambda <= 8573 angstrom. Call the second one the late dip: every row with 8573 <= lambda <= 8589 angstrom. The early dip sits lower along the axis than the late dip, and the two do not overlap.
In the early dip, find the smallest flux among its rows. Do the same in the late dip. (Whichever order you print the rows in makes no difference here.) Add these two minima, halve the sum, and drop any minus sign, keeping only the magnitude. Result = 5.73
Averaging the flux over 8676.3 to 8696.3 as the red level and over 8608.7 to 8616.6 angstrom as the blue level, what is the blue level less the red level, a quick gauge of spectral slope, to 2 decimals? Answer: 0.17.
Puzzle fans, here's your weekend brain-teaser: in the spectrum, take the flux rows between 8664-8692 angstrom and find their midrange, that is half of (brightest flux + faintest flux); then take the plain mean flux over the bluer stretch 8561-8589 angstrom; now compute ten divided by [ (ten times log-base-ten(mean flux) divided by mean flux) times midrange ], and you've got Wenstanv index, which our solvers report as 1.46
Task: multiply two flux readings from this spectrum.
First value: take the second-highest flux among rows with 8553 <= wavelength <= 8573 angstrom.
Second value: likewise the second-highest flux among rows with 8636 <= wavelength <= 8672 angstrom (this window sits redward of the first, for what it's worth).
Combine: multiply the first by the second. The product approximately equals 33.0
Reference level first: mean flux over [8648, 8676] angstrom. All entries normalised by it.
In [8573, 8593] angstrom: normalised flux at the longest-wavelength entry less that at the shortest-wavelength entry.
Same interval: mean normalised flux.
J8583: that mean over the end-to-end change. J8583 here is -90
